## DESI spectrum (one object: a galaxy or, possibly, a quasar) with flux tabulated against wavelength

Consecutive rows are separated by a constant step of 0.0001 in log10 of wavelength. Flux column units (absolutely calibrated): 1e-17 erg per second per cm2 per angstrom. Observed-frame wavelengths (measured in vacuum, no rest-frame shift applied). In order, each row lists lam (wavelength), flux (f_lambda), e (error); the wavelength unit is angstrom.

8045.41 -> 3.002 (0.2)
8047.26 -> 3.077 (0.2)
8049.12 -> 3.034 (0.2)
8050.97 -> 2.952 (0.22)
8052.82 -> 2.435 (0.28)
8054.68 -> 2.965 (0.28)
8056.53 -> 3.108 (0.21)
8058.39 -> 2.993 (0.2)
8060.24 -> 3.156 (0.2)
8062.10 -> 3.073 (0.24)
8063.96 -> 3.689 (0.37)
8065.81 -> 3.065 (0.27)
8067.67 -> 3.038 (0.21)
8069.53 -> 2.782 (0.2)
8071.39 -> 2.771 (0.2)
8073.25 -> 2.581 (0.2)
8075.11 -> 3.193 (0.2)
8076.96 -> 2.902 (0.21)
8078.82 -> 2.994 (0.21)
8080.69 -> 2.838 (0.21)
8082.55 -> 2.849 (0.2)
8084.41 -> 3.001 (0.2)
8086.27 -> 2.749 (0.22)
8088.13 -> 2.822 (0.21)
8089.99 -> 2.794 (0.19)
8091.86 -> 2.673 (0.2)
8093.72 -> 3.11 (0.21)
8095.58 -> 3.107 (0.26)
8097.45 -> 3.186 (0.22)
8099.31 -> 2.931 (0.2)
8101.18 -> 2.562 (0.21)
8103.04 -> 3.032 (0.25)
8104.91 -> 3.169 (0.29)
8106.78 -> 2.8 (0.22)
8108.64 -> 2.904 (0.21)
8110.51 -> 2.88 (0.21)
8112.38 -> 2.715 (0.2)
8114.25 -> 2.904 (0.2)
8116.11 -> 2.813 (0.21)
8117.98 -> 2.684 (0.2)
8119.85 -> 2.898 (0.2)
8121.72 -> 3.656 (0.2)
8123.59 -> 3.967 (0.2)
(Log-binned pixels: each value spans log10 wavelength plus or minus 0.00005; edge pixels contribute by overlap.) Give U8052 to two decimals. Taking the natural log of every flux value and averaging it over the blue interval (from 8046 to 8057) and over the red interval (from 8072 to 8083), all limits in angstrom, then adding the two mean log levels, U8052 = 2.13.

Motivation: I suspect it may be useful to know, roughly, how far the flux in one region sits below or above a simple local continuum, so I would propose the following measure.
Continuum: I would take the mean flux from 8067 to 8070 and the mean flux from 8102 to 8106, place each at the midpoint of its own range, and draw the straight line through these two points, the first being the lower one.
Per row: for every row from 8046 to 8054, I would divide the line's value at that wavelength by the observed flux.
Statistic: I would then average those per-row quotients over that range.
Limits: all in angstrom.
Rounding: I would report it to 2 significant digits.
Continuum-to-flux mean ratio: 0.99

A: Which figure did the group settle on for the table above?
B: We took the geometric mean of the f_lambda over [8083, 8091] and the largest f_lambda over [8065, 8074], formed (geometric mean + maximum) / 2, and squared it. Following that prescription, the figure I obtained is 8.72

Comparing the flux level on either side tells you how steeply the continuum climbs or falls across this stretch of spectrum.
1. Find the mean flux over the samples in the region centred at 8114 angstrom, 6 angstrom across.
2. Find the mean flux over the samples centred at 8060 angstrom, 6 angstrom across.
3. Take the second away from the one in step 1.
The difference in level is -0.26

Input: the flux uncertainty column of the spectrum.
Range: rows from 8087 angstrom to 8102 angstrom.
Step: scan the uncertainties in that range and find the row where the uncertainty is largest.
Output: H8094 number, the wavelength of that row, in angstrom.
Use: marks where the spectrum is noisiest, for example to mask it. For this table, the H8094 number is 8095.58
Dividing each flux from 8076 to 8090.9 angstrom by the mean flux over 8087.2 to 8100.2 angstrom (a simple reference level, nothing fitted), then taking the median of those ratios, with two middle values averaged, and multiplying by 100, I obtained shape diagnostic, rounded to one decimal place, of 96.5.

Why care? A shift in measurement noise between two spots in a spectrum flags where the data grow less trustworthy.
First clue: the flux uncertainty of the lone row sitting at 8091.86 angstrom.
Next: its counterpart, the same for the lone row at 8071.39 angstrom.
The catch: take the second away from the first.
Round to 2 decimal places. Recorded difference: 0.00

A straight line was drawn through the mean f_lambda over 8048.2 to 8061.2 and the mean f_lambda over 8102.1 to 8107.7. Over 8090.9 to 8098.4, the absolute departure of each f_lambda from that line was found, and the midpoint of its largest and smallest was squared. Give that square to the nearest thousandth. 0.046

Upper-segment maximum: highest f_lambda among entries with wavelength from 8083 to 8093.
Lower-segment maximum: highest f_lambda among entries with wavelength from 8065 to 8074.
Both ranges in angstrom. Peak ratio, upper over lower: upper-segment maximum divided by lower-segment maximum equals 0.98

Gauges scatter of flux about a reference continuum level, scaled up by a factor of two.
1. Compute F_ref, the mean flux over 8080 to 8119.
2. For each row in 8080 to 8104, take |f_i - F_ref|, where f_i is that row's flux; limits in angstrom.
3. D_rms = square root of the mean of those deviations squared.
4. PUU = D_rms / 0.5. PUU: 0.36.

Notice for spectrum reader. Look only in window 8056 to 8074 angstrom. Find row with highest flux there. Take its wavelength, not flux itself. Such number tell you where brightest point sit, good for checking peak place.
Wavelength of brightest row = 8063.96 angstrom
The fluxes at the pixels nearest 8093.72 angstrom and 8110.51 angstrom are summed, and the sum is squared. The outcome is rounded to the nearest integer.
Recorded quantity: 36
